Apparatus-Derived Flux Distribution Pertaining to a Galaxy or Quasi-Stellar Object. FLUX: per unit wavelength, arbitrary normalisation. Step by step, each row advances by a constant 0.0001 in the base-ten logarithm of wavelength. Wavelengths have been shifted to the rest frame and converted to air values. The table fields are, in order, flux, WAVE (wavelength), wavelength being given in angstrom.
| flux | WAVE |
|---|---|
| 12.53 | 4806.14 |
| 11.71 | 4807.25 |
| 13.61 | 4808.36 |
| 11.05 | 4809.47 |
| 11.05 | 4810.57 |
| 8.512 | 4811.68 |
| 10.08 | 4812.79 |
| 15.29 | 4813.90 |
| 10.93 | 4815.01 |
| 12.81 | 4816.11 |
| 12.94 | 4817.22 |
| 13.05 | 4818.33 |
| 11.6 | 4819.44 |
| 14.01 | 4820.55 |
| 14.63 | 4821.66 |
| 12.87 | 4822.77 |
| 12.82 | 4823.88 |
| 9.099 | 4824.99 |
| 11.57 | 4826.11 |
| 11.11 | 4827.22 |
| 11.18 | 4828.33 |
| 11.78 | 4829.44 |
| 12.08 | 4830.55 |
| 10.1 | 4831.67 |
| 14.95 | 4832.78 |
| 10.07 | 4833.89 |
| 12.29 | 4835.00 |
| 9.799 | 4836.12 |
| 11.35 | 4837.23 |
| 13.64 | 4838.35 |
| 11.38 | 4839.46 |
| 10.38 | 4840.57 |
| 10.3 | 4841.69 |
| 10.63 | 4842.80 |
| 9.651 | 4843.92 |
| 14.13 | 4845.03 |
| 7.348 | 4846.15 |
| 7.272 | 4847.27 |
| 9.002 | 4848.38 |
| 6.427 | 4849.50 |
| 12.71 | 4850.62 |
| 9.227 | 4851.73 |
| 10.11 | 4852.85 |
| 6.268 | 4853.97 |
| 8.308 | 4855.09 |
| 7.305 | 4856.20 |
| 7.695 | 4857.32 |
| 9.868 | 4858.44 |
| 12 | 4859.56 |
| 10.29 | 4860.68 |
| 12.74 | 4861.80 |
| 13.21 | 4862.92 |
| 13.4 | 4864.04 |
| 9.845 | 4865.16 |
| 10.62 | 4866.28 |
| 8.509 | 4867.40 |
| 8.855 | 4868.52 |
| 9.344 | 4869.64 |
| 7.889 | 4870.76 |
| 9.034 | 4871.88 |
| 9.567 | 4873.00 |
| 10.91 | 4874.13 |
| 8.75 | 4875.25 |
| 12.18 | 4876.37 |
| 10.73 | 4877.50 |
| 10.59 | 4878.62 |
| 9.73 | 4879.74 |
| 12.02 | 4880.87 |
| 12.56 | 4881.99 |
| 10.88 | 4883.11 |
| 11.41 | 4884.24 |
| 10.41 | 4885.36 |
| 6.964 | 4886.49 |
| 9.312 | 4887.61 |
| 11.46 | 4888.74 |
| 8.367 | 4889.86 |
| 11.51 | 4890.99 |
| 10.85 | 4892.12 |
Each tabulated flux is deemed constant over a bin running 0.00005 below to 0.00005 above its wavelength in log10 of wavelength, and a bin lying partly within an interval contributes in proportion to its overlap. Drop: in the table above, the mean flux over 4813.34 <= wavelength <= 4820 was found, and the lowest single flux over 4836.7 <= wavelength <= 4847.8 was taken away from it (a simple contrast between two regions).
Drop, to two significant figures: 5.5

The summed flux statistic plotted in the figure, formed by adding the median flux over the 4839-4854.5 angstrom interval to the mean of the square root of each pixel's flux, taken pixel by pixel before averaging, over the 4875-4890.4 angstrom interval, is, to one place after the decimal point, 13.1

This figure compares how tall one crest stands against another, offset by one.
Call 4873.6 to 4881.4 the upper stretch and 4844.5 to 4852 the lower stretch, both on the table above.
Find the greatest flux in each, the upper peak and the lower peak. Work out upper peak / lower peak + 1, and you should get 1.86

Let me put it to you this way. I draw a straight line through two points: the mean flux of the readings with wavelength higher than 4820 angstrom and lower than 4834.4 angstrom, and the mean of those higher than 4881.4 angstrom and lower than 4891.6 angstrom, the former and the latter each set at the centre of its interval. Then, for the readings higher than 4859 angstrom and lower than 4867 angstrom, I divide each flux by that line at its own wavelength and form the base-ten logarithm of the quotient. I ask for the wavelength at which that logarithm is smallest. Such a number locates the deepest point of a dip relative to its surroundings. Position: 4865.16 angstrom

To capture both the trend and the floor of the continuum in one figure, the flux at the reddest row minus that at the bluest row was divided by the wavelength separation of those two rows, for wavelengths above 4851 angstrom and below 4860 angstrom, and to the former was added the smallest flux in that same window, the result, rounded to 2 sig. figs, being 6.6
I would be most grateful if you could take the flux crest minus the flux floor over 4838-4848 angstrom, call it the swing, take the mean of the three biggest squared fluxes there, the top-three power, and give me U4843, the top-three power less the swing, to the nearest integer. 165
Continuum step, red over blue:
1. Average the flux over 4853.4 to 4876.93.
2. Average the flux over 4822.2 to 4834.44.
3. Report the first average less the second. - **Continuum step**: -1.8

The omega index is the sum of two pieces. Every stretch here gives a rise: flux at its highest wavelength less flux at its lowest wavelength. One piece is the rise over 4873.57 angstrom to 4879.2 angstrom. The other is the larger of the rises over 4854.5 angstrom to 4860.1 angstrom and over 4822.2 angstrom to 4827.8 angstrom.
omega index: 3.4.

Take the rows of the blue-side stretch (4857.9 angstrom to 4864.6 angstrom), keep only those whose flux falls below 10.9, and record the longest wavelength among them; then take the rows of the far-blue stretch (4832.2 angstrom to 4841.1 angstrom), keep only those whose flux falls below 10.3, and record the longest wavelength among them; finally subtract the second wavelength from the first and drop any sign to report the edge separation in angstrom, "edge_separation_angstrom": 24.6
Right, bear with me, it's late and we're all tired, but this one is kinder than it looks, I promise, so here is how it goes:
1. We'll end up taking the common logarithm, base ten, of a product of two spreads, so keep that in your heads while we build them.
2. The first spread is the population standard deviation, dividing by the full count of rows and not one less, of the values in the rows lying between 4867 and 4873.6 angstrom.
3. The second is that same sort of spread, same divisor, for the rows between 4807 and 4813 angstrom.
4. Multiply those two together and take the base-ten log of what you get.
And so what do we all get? -0.07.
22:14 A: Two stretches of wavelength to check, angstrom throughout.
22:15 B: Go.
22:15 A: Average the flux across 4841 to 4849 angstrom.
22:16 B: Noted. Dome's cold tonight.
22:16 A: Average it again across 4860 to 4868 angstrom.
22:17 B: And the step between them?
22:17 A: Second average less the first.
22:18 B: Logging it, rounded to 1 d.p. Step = 1.5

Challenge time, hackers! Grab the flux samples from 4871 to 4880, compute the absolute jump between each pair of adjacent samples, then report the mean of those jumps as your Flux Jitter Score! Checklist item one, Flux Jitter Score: 1.4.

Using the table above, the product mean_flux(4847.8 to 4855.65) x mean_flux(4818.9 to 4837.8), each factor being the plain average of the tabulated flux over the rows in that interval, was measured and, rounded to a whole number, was 105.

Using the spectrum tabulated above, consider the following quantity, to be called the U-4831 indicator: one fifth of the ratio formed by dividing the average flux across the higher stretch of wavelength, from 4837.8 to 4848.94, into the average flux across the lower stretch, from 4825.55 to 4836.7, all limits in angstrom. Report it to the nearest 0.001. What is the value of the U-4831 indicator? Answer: 0.222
